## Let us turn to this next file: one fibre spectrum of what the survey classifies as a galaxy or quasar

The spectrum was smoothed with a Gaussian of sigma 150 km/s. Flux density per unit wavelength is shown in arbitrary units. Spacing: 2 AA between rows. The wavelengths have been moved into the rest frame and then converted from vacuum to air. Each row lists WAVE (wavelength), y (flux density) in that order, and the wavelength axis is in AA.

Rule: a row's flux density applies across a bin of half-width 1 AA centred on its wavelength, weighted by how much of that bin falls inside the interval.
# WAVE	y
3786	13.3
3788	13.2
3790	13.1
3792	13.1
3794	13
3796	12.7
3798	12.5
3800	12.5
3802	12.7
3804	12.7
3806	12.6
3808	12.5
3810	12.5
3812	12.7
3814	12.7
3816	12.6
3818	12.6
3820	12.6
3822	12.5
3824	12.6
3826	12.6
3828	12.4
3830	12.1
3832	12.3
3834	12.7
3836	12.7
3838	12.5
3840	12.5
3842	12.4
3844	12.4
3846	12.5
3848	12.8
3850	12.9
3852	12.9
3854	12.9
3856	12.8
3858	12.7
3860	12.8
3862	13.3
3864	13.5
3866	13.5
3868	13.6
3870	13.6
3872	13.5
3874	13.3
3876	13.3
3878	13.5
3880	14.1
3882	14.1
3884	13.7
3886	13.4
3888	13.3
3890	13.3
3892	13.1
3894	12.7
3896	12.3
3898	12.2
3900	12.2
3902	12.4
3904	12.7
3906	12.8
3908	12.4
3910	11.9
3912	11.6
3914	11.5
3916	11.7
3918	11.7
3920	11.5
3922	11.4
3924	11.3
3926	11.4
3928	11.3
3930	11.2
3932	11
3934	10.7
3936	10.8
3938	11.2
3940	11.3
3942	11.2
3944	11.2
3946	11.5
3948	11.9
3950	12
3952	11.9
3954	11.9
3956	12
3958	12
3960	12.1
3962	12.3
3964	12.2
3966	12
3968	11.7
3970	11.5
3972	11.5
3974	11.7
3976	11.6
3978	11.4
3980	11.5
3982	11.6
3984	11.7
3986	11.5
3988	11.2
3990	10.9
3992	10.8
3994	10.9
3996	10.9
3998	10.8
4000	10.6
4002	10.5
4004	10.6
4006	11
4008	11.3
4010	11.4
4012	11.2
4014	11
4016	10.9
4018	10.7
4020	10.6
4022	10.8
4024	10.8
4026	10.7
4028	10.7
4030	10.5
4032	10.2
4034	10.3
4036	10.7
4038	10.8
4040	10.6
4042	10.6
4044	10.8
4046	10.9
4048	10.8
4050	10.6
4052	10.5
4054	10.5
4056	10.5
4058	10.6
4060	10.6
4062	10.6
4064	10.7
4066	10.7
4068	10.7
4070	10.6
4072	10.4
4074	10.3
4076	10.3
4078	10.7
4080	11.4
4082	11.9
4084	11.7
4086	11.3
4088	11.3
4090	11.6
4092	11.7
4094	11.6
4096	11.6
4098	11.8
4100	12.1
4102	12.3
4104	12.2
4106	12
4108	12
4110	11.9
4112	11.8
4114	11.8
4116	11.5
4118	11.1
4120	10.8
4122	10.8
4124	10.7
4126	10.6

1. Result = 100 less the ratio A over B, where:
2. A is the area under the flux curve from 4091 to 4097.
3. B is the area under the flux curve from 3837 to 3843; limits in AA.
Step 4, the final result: 99.07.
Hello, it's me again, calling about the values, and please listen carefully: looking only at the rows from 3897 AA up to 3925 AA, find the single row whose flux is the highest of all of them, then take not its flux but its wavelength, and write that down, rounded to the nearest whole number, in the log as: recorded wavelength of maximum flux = 3906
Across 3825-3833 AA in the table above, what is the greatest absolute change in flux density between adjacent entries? 0.30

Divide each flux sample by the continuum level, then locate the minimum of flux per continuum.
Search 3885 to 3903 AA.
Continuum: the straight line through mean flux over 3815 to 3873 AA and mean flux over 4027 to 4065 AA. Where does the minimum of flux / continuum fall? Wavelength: 3898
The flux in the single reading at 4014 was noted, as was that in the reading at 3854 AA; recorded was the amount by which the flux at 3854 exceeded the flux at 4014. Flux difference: 1.9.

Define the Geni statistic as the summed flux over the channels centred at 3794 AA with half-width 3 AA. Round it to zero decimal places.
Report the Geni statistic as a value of 39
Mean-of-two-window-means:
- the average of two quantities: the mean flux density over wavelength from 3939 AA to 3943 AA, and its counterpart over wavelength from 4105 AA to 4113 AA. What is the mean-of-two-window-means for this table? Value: 11.6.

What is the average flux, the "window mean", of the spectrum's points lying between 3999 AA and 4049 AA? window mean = 10.8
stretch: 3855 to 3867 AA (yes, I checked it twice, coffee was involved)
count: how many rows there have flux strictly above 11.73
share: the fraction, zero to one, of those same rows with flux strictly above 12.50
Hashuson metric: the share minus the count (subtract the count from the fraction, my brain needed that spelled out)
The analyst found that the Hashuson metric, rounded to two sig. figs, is -5.0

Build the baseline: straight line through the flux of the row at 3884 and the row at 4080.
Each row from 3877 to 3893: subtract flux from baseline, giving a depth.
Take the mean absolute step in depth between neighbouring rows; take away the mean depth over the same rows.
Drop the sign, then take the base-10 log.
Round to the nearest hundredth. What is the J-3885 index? -1.00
